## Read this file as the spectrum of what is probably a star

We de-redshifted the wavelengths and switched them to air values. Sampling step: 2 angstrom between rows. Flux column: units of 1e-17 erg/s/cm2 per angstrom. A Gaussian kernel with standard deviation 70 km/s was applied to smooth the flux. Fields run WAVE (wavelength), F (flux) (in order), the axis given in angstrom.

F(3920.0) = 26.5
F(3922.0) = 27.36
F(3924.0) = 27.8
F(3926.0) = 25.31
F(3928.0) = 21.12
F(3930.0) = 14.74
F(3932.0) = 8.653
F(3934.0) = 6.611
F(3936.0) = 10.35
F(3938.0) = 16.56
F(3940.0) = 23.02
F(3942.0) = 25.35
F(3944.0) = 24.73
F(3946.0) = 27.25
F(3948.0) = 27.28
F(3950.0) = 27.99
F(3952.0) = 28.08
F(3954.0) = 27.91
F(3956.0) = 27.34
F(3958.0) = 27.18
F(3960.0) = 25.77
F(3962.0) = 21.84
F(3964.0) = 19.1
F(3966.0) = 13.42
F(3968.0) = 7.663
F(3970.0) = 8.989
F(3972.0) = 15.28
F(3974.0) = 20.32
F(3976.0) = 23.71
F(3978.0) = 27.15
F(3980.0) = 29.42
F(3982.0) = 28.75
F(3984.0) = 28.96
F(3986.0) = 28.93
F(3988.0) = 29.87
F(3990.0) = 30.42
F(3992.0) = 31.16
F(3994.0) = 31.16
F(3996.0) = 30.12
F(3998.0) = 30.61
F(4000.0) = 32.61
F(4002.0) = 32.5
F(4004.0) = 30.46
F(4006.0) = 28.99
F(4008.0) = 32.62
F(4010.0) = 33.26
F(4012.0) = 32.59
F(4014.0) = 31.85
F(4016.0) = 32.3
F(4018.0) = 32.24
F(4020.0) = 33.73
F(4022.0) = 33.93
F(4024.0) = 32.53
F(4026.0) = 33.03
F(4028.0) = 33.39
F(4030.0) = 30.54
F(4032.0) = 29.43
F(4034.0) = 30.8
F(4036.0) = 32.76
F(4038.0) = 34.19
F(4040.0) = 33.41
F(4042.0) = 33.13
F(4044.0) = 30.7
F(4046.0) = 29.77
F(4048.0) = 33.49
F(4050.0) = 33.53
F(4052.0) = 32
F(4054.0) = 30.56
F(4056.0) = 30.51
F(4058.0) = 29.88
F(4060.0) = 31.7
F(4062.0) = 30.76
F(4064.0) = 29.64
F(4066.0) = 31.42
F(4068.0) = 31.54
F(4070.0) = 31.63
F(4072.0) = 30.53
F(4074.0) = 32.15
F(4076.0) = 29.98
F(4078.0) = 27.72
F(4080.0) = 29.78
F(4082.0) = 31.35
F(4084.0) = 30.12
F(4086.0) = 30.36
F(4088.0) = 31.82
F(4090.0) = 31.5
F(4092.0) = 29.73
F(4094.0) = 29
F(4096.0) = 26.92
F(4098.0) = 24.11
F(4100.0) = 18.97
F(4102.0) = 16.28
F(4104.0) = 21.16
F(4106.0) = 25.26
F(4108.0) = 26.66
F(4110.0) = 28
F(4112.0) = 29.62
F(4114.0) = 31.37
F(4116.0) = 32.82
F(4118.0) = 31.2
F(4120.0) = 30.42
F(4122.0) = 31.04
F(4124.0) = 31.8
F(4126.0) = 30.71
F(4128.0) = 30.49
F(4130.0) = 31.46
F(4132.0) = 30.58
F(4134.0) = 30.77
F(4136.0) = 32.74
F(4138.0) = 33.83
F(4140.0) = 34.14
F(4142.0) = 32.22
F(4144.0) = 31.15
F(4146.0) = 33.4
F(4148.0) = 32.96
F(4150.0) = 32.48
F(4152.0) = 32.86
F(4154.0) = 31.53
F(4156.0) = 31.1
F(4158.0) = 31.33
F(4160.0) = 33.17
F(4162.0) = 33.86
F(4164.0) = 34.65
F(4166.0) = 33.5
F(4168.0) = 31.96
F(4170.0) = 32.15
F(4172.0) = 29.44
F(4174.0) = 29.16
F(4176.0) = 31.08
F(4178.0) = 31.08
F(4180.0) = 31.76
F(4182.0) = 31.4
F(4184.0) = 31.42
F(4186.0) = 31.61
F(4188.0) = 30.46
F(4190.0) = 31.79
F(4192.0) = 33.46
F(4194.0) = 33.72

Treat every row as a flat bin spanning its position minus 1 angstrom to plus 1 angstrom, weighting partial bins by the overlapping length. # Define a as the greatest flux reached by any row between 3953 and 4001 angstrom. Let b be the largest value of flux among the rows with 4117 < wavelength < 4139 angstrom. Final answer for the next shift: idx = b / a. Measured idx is 1.04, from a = 32.61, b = 33.83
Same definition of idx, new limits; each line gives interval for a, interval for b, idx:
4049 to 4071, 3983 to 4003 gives 0.97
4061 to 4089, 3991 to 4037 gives 1.06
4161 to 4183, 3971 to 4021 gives 0.97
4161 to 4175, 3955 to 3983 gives 0.85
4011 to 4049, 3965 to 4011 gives 0.97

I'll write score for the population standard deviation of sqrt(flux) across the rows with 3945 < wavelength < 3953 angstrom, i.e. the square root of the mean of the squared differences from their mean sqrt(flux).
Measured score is 0.04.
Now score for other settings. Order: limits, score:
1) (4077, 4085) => 0.12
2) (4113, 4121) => 0.08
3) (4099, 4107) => 0.36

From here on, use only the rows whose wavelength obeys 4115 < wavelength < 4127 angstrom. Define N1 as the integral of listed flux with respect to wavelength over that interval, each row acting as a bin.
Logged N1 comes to 376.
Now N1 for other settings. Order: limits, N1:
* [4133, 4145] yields 390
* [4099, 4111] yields 273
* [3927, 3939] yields 156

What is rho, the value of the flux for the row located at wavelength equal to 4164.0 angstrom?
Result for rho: 34.65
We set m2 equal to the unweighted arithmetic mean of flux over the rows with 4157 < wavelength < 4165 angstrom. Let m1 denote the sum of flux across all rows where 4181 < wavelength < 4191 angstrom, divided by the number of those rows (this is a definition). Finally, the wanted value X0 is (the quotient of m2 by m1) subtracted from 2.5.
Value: 1.4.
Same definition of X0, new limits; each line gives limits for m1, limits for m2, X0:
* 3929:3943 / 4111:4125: 0.4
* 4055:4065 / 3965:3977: 2.0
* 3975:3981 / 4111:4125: 1.3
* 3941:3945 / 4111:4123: 1.3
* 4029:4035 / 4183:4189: 1.5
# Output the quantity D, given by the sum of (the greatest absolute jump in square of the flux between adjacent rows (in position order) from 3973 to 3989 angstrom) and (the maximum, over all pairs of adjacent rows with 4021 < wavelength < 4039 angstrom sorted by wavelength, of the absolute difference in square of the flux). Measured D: 357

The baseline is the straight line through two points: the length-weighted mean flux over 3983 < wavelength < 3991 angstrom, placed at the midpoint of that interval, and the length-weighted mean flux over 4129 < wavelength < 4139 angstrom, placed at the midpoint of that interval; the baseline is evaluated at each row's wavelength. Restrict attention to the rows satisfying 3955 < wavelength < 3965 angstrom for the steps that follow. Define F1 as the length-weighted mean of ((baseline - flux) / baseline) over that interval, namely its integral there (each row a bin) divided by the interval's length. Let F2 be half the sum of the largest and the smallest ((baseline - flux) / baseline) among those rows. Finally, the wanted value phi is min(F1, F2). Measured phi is 0.17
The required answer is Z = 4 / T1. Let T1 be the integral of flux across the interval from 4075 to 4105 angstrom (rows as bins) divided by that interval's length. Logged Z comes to 0.147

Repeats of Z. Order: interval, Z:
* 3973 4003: 0.138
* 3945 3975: 0.184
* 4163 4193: 0.126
